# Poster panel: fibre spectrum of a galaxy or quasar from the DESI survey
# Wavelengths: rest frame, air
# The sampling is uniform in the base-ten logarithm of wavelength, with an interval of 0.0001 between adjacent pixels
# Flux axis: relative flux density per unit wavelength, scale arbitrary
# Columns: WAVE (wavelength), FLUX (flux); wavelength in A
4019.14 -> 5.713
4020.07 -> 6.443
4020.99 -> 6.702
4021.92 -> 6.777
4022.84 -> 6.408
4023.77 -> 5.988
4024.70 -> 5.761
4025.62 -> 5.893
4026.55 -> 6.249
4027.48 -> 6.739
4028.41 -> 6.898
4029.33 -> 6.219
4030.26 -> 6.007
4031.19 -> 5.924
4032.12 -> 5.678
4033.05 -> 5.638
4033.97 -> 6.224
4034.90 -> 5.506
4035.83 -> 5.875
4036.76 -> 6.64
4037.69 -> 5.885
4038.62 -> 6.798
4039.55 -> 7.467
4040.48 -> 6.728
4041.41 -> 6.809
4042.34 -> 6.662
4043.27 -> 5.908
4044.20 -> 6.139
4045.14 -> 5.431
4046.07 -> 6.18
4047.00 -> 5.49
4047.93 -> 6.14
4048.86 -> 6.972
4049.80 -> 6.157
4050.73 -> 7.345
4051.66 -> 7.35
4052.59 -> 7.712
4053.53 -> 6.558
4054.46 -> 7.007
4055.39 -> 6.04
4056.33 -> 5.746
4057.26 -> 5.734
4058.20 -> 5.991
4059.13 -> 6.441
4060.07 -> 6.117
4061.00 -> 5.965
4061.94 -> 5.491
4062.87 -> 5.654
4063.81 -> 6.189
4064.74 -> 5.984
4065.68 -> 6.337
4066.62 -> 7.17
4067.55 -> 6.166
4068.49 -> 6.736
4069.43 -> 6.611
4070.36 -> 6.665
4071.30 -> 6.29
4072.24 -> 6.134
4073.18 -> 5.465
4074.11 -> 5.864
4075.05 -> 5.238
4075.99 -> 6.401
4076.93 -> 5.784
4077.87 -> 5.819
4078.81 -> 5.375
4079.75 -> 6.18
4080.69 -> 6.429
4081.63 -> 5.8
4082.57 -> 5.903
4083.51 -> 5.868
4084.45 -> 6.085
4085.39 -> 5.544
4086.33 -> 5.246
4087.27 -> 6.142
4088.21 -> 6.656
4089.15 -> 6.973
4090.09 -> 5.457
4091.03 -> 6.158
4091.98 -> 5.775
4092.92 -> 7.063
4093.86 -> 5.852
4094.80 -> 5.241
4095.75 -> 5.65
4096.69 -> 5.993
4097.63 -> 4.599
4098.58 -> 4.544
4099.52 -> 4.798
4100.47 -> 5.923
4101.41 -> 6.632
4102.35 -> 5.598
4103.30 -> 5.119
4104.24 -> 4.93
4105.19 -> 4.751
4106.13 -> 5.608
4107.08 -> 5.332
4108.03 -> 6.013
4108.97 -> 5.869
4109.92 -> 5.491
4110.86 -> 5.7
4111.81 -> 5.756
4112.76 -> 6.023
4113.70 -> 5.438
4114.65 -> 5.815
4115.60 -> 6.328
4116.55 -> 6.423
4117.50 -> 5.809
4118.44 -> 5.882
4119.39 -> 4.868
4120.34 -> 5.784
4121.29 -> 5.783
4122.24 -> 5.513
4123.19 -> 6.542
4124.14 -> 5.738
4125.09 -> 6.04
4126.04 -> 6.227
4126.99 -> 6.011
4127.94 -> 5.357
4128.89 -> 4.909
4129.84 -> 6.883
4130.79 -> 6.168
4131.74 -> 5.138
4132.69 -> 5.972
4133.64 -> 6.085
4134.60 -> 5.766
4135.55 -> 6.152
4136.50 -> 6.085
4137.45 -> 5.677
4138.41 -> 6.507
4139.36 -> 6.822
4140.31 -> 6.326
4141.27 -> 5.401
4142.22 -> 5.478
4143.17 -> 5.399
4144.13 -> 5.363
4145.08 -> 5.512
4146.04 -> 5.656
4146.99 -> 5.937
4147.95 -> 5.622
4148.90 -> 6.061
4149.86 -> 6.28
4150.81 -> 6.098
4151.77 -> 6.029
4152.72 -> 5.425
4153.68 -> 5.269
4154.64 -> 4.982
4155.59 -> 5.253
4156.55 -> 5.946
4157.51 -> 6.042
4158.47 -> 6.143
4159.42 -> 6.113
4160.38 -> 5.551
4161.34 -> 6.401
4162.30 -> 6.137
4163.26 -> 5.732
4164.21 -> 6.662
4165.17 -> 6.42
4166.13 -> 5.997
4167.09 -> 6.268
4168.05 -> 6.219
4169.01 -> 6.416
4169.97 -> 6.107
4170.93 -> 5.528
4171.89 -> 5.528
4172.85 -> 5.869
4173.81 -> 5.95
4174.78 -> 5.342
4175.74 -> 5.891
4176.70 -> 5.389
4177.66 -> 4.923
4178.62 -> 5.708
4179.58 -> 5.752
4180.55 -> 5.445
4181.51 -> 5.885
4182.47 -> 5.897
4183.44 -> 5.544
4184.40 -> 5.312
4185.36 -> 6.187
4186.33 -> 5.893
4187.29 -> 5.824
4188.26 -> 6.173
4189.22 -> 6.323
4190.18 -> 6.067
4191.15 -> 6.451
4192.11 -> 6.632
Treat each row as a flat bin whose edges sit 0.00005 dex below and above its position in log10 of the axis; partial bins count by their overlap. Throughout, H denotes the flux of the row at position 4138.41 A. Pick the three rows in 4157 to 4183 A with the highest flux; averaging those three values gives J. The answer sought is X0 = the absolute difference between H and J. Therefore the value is 0.01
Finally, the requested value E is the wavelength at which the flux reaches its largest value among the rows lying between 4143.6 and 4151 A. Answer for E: 4149.86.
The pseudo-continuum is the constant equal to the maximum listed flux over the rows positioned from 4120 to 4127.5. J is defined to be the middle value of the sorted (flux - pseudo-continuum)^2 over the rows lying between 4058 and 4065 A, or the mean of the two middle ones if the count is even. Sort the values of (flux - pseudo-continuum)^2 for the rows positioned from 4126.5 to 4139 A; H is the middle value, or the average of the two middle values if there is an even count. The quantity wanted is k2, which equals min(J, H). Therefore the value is 0.28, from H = 0.28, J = 0.31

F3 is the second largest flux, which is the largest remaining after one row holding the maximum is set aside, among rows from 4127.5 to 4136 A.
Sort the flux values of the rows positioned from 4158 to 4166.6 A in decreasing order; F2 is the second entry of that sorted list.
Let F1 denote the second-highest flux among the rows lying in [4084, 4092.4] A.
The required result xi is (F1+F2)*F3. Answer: 81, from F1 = 6.656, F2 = 6.42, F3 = 6.168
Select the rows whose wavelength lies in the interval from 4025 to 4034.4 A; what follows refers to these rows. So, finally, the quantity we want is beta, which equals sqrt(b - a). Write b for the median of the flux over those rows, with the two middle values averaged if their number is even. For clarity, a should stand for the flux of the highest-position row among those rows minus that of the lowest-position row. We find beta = 2.40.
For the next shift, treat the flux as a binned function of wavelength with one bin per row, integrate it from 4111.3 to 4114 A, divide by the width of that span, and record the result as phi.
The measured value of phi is 5.76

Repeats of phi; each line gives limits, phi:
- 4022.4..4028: 6.17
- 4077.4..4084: 5.91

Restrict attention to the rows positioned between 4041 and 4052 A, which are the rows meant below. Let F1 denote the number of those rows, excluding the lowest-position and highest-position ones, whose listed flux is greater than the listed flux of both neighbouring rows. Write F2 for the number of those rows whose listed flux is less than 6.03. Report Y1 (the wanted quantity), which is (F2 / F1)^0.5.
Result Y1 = 1.0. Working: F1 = 3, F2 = 3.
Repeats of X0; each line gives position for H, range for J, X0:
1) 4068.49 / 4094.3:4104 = 0.55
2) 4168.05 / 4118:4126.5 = 0.05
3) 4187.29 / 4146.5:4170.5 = 0.68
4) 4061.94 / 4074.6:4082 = 0.85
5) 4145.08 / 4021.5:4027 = 0.97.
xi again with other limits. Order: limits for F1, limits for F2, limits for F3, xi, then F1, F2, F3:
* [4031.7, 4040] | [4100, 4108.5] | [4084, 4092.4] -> 85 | 6.798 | 6.013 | 6.656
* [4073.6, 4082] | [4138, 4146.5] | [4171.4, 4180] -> 76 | 6.401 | 6.507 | 5.891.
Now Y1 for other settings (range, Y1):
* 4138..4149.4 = 1.6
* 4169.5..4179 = 2.1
